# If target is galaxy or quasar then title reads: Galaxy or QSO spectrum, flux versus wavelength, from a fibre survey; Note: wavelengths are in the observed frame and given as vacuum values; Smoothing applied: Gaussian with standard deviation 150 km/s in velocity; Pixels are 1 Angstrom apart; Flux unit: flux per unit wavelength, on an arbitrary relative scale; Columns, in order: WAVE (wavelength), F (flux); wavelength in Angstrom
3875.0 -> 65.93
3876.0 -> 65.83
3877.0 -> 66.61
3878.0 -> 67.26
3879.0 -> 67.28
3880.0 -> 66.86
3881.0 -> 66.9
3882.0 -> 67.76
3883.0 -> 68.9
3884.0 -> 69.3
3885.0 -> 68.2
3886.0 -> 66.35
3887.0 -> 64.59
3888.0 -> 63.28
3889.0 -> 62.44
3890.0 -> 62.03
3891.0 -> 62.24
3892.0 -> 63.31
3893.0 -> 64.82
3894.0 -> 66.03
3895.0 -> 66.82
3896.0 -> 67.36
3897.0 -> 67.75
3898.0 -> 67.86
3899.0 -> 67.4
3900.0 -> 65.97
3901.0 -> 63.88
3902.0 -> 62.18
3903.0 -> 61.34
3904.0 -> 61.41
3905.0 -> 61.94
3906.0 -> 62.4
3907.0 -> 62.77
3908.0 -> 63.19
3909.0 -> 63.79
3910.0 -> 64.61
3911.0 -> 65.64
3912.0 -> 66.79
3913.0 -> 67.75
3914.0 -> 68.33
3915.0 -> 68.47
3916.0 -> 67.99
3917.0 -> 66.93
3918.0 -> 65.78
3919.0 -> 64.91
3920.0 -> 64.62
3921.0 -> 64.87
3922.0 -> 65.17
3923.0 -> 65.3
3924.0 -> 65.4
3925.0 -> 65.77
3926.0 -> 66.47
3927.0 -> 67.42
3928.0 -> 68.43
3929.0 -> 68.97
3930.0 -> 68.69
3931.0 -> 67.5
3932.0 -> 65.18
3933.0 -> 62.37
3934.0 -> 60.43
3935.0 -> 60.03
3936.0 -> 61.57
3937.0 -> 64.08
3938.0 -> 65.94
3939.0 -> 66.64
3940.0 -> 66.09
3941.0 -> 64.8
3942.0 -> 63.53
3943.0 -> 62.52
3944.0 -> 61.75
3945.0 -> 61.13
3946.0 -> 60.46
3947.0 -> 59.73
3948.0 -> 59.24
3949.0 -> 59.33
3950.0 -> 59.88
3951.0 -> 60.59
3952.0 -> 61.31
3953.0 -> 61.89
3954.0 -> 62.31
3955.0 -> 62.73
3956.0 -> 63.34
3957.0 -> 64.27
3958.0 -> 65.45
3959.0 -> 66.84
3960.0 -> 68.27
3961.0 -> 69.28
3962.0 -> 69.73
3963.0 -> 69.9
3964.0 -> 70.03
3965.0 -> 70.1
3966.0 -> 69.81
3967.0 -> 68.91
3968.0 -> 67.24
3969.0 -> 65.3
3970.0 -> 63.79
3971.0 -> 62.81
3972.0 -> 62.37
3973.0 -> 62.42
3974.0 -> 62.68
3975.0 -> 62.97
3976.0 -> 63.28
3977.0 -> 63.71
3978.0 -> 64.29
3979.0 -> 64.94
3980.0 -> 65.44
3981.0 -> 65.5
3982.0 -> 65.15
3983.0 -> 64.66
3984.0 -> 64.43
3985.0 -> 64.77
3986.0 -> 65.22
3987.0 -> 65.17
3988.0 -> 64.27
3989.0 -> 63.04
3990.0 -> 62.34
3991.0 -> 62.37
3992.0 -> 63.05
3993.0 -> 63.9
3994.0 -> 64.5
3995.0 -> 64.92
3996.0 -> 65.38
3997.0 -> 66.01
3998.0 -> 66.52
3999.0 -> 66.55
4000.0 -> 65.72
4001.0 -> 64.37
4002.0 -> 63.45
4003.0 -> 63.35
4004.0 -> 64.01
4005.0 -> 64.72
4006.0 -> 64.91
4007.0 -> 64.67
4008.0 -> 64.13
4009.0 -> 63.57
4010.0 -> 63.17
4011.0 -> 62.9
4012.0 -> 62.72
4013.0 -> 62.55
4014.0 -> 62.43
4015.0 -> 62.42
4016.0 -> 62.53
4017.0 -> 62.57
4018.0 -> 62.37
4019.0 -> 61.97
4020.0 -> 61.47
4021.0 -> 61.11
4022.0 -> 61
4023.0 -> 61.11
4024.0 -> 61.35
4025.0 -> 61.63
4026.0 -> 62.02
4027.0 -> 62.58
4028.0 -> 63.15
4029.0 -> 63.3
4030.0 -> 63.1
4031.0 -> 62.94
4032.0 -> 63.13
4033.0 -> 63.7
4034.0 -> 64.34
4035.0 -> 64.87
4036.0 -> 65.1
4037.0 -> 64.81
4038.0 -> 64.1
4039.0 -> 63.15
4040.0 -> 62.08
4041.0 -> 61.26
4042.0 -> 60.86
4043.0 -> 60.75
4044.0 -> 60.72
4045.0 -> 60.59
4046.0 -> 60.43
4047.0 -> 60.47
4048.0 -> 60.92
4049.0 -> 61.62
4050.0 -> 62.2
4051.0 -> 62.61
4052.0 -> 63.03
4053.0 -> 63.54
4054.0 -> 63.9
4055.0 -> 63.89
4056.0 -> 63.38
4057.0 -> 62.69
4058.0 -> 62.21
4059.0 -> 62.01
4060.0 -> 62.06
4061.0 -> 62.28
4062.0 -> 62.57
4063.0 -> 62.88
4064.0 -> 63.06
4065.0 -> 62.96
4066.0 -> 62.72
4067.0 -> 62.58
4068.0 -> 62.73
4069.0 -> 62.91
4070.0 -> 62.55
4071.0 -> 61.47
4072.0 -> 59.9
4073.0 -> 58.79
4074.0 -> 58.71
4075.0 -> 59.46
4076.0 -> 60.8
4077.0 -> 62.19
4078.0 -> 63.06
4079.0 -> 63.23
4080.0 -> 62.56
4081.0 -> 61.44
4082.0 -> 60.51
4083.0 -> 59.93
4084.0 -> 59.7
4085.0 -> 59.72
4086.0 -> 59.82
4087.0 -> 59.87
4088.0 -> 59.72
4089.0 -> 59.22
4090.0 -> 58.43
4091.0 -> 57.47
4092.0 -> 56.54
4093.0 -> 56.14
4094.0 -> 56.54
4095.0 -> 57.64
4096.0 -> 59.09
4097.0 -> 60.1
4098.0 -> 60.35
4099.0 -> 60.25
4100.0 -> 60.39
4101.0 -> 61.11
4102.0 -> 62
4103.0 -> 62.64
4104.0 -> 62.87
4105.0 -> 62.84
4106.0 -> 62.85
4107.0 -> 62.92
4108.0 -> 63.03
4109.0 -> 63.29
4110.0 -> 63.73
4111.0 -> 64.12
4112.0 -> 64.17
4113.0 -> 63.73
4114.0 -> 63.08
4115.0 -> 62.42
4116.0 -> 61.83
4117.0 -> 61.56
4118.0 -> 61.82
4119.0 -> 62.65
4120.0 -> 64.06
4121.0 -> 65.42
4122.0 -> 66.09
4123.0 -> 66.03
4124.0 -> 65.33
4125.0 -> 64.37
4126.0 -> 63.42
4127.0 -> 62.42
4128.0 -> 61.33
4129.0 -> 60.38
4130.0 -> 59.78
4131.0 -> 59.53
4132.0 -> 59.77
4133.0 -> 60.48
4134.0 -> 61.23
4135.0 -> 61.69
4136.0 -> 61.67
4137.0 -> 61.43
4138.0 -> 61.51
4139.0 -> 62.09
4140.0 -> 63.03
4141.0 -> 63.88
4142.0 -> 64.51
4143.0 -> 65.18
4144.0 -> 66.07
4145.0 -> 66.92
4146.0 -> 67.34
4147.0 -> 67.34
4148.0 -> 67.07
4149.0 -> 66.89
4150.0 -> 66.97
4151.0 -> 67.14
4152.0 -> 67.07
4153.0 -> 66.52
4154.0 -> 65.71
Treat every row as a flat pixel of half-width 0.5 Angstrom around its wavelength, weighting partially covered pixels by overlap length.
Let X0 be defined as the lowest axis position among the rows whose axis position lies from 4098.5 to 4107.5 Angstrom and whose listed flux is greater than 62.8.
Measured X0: 4104.0 Angstrom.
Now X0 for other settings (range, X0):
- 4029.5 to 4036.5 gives 4030.0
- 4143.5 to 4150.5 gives 4144.0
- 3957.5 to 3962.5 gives 3958.0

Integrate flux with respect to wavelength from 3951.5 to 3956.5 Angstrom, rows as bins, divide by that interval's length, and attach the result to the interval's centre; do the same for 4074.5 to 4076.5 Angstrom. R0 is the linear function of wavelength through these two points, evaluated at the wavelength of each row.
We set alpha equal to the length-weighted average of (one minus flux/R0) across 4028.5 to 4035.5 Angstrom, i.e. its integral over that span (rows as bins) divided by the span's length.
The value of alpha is -0.045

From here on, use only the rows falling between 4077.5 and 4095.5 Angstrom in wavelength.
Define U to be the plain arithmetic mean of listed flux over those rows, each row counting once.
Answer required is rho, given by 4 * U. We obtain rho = 238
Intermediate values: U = 59.5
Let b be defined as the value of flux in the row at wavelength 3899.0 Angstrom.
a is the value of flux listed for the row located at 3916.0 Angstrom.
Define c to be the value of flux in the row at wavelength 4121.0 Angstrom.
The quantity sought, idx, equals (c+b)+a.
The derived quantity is 201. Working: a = 67.99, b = 67.4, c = 65.42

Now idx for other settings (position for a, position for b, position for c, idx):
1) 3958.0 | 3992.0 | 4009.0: 192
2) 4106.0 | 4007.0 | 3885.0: 196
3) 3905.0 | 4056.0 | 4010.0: 188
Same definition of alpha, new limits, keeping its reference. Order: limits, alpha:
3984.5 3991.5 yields -0.035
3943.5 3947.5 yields 0.027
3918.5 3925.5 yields -0.036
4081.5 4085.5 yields 0.000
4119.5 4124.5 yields -0.103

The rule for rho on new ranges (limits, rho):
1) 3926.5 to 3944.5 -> 259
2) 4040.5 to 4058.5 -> 248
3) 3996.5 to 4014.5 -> 257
